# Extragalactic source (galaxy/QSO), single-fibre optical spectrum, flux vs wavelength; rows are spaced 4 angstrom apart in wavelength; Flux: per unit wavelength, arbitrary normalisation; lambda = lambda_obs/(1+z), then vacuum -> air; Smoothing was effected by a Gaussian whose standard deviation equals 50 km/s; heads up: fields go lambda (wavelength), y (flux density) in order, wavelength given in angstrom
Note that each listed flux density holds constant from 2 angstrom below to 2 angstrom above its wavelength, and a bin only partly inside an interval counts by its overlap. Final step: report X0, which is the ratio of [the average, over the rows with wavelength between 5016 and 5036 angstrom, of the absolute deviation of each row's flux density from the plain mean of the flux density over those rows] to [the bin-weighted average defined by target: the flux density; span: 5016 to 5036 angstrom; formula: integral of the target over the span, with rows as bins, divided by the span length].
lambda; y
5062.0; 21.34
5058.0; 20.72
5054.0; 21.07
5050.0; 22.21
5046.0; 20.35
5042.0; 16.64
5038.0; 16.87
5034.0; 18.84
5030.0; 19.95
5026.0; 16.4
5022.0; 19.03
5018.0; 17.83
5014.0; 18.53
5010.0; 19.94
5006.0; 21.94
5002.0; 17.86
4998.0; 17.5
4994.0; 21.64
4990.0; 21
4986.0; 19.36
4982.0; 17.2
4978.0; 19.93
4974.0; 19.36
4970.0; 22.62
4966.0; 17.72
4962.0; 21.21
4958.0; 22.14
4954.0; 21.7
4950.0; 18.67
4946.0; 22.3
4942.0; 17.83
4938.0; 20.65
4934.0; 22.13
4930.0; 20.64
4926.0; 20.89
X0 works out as 0.056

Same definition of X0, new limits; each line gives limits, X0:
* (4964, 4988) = 0.066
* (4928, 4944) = 0.061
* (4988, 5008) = 0.092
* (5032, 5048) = 0.078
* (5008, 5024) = 0.035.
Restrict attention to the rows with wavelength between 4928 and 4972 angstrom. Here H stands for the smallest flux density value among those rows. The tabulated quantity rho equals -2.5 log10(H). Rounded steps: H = 17.72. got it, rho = -3.12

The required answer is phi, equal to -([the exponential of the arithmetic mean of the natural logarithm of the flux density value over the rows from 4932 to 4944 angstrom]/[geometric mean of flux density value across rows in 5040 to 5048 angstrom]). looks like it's -1.09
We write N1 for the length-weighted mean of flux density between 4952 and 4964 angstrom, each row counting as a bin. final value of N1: 21.7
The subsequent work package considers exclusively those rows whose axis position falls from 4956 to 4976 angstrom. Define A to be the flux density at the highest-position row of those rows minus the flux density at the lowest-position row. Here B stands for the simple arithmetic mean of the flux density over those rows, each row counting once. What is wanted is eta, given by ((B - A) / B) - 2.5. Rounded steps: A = -2.8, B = 20.6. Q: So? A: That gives -1.37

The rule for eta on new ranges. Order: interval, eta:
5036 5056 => -1.72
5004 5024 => -1.35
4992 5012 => -1.41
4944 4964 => -1.45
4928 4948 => -1.58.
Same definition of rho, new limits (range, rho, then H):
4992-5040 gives -3.04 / 16.4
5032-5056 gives -3.05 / 16.64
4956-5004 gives -3.09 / 17.2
